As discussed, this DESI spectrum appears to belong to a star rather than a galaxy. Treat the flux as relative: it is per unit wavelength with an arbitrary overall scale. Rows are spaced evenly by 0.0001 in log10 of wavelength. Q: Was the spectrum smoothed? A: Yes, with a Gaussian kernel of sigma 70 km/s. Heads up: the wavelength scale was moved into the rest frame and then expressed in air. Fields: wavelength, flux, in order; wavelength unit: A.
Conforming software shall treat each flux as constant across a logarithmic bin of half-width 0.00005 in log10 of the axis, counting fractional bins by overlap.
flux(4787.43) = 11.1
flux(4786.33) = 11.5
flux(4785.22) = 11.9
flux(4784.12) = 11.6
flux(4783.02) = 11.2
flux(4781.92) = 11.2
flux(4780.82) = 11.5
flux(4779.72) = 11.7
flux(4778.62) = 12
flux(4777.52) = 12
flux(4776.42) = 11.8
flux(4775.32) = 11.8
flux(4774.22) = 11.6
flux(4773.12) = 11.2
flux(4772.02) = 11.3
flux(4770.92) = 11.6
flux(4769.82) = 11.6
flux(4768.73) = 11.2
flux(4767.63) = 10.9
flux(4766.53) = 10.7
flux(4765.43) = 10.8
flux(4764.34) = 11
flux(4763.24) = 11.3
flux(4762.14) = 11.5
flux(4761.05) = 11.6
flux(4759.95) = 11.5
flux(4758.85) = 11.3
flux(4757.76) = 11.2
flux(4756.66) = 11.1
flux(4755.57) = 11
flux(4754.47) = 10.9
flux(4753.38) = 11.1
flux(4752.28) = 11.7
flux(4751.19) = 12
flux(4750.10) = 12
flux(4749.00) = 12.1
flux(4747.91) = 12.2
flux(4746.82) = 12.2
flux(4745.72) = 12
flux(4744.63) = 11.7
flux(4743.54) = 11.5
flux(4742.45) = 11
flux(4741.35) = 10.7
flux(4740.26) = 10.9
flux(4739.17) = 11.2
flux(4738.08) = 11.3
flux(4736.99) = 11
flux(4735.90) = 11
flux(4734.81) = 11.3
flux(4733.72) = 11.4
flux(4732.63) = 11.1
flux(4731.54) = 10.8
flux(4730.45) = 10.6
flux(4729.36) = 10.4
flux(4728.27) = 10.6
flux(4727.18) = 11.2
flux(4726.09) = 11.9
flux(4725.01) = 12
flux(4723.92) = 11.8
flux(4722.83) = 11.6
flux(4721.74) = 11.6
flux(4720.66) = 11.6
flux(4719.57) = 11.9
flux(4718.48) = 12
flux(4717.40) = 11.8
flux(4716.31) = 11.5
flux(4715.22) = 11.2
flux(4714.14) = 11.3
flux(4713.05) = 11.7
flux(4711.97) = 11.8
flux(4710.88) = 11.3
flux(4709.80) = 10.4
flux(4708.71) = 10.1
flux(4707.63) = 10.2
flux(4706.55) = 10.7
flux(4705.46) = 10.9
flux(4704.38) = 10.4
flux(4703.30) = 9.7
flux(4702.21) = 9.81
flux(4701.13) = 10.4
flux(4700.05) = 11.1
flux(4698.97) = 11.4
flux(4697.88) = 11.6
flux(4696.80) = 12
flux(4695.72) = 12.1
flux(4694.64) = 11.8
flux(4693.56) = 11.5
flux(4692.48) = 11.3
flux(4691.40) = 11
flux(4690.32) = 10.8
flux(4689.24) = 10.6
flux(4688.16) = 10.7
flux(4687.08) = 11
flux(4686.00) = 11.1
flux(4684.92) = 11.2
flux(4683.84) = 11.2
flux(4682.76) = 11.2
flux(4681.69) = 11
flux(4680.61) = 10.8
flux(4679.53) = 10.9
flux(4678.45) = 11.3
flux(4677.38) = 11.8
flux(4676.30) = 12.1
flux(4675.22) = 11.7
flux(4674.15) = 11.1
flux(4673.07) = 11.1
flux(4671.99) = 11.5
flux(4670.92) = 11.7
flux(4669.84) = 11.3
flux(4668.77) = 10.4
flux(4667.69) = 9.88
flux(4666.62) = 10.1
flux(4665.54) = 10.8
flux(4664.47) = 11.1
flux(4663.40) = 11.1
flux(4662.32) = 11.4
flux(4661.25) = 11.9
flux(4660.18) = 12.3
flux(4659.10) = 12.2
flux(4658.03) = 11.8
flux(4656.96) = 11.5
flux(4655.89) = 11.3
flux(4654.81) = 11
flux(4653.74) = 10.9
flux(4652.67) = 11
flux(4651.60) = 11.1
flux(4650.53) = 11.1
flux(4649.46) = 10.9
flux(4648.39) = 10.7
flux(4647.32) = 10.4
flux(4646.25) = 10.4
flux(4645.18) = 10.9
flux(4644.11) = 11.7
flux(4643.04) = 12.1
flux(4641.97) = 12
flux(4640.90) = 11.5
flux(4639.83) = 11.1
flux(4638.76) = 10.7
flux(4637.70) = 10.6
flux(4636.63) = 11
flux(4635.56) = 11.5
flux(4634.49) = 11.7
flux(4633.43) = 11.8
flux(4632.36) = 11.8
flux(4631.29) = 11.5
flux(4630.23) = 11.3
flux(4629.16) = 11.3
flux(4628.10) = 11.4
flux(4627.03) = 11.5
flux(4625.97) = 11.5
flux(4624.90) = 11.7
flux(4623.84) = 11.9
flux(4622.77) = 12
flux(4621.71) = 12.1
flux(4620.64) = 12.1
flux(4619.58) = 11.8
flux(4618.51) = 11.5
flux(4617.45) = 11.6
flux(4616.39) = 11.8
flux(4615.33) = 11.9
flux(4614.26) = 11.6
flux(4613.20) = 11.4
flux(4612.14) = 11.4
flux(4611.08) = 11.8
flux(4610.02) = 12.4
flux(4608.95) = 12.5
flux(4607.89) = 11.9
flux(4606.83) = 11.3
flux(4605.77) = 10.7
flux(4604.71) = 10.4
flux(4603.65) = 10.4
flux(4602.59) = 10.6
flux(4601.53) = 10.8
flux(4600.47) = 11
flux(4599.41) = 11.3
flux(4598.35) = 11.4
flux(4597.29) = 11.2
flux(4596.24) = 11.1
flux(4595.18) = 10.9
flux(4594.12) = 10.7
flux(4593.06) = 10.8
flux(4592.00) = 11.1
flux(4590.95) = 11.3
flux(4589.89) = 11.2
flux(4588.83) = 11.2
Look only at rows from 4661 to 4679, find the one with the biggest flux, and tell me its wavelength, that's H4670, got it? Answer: 4676.30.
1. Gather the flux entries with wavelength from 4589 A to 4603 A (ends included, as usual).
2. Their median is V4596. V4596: 11.1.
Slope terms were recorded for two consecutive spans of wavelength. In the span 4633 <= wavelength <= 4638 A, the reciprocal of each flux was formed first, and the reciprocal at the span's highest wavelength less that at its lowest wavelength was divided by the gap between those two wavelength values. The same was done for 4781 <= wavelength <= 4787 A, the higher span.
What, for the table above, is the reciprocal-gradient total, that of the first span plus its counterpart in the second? 0.0017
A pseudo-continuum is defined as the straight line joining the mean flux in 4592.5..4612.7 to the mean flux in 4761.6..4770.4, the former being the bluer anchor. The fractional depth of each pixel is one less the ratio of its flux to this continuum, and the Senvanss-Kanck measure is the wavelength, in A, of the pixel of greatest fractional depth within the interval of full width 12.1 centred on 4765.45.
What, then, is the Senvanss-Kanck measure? 4766.53 A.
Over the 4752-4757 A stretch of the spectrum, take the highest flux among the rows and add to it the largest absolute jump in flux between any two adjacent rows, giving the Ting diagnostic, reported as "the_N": 12.30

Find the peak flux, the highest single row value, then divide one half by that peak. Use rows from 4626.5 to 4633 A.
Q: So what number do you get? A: 0.0424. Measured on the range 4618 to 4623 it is 0.0413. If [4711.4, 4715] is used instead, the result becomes 0.0424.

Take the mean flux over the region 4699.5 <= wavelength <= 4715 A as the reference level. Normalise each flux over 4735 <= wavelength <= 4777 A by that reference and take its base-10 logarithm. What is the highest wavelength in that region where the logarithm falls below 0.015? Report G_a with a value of 4767.63 A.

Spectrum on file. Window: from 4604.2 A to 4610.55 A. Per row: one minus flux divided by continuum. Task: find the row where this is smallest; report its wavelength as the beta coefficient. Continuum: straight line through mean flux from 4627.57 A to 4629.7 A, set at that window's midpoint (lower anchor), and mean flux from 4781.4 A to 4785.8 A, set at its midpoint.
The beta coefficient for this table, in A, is 4608.95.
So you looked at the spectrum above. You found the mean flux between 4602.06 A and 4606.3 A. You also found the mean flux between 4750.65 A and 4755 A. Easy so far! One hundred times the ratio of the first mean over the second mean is 92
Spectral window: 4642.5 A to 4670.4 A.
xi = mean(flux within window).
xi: 11.1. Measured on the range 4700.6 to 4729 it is 11.1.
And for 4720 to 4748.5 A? 11.3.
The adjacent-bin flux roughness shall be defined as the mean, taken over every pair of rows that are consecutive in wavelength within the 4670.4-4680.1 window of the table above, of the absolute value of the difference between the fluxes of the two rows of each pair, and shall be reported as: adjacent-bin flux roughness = 0.35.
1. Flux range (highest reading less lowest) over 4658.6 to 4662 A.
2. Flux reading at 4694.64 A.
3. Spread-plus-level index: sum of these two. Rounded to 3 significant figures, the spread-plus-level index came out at 12.2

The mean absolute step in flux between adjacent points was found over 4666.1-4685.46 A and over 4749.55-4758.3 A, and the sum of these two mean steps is 0.51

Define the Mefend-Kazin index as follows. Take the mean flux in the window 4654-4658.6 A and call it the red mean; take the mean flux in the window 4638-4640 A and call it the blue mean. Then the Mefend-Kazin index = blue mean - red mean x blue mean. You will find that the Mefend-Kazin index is -113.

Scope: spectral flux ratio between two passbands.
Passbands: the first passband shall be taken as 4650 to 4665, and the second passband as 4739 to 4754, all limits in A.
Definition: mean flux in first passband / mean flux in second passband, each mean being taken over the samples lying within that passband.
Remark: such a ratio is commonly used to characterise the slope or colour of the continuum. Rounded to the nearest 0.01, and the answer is 0.98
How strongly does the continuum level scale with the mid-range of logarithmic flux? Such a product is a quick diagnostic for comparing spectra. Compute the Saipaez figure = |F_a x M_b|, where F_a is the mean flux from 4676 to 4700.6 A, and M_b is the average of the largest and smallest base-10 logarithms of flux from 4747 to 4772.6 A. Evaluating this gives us 11.9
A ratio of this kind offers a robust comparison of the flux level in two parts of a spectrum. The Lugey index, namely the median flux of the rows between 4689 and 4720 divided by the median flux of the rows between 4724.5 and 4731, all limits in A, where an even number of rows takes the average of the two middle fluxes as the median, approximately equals 1.04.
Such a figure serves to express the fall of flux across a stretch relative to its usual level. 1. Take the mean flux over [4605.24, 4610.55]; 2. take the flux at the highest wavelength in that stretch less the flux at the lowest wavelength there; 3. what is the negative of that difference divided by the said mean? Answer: -0.14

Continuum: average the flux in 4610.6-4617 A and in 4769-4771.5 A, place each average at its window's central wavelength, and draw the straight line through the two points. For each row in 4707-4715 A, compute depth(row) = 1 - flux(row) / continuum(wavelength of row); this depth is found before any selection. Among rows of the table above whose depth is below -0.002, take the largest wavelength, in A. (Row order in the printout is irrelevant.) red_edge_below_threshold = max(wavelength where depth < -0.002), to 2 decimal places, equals 4713.05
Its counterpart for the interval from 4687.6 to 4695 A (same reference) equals 4694.64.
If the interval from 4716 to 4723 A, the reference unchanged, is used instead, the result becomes 4719.57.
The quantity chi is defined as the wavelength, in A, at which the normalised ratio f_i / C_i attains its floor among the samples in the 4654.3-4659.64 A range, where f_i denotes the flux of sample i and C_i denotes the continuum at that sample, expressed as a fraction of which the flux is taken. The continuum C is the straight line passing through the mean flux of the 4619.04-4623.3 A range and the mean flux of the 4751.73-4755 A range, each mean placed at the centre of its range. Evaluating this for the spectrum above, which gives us 4654.81 A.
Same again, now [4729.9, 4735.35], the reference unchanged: 4730.45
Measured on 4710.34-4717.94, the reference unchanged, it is 4715.22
